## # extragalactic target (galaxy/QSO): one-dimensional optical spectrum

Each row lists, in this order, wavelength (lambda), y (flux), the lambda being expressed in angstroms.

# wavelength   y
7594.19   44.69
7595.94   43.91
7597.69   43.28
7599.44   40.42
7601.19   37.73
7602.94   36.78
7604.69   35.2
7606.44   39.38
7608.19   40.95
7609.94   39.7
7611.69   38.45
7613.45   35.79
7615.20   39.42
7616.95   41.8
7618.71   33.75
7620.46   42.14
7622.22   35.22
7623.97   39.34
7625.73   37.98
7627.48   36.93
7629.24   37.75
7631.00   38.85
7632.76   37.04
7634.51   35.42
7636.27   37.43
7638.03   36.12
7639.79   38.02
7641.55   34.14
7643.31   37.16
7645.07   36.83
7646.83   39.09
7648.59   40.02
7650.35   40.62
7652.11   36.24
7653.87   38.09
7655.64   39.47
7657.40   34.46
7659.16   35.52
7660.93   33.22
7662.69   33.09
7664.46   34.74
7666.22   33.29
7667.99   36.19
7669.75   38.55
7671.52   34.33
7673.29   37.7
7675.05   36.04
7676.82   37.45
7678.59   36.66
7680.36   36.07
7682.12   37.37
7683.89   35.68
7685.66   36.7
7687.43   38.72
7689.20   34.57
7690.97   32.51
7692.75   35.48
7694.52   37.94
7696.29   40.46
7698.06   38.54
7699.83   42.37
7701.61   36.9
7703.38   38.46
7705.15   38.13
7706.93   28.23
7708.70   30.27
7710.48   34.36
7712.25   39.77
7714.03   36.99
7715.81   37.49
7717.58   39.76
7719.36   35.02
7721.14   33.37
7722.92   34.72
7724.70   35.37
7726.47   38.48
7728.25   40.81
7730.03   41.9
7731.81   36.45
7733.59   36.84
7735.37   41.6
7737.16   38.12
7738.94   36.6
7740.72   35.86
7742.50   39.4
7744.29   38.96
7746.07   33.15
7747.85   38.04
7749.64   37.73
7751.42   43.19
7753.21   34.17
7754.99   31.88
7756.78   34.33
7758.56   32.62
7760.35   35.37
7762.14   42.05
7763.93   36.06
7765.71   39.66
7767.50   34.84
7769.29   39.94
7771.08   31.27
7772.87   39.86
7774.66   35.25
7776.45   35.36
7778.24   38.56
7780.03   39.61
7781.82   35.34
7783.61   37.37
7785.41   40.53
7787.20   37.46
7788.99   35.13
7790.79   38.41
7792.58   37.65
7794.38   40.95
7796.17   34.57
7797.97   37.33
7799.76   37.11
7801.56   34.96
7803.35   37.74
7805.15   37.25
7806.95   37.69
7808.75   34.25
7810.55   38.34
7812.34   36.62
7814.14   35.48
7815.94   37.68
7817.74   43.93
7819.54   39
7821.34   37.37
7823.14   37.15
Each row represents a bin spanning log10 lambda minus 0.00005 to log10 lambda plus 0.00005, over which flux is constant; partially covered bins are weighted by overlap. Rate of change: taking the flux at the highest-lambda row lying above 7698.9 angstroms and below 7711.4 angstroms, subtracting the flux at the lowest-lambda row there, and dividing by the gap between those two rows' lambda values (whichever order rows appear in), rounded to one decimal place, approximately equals -0.8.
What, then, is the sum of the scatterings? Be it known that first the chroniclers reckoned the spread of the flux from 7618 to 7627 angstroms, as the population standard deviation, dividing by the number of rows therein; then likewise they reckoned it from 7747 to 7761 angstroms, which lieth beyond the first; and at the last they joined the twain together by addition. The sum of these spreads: 6.4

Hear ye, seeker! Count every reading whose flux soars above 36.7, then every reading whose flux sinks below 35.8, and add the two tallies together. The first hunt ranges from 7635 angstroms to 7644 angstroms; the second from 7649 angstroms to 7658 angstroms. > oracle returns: 4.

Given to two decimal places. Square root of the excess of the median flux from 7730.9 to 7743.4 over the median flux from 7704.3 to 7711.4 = 2.13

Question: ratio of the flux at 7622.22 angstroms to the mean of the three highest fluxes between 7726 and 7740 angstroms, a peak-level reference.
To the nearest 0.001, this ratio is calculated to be 0.850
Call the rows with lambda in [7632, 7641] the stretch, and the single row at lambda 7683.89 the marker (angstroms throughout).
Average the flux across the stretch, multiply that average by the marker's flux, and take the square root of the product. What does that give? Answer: 36.2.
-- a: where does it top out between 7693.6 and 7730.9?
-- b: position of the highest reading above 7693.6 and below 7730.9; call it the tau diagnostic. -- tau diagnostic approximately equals 7699.83 angstroms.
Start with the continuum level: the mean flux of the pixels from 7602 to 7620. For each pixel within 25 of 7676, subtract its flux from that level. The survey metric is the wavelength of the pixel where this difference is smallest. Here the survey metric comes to 7699.83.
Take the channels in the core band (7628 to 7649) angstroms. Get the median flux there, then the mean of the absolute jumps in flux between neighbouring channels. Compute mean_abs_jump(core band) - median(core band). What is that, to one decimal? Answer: -35.5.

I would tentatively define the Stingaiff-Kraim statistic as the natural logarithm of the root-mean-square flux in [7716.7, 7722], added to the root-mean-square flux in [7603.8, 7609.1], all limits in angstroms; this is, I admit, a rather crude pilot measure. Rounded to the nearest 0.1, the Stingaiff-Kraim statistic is 42.2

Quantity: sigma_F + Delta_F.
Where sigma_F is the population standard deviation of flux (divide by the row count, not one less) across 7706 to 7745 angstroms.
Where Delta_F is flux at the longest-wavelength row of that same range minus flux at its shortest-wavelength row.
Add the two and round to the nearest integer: 14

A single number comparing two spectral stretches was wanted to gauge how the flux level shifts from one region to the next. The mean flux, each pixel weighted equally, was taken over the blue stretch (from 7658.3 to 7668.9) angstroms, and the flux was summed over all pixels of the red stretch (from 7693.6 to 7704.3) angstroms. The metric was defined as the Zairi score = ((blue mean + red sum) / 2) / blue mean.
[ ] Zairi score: 3.9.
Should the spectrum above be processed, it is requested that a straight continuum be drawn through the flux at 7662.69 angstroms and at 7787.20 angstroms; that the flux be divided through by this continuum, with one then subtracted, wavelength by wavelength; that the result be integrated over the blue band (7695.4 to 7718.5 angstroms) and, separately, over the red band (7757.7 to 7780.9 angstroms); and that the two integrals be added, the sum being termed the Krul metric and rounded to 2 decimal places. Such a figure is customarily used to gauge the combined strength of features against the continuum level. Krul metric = 1.69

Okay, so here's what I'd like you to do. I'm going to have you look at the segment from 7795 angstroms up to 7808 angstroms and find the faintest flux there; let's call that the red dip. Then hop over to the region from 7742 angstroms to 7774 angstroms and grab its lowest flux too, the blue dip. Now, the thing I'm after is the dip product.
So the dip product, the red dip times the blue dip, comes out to 1081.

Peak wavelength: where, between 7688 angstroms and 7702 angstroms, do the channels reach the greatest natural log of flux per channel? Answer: 7699.83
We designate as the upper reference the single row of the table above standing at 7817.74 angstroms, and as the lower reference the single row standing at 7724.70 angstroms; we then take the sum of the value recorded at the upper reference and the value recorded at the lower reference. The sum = 79.3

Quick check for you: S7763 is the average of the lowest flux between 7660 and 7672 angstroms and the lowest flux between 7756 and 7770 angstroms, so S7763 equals 32.9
